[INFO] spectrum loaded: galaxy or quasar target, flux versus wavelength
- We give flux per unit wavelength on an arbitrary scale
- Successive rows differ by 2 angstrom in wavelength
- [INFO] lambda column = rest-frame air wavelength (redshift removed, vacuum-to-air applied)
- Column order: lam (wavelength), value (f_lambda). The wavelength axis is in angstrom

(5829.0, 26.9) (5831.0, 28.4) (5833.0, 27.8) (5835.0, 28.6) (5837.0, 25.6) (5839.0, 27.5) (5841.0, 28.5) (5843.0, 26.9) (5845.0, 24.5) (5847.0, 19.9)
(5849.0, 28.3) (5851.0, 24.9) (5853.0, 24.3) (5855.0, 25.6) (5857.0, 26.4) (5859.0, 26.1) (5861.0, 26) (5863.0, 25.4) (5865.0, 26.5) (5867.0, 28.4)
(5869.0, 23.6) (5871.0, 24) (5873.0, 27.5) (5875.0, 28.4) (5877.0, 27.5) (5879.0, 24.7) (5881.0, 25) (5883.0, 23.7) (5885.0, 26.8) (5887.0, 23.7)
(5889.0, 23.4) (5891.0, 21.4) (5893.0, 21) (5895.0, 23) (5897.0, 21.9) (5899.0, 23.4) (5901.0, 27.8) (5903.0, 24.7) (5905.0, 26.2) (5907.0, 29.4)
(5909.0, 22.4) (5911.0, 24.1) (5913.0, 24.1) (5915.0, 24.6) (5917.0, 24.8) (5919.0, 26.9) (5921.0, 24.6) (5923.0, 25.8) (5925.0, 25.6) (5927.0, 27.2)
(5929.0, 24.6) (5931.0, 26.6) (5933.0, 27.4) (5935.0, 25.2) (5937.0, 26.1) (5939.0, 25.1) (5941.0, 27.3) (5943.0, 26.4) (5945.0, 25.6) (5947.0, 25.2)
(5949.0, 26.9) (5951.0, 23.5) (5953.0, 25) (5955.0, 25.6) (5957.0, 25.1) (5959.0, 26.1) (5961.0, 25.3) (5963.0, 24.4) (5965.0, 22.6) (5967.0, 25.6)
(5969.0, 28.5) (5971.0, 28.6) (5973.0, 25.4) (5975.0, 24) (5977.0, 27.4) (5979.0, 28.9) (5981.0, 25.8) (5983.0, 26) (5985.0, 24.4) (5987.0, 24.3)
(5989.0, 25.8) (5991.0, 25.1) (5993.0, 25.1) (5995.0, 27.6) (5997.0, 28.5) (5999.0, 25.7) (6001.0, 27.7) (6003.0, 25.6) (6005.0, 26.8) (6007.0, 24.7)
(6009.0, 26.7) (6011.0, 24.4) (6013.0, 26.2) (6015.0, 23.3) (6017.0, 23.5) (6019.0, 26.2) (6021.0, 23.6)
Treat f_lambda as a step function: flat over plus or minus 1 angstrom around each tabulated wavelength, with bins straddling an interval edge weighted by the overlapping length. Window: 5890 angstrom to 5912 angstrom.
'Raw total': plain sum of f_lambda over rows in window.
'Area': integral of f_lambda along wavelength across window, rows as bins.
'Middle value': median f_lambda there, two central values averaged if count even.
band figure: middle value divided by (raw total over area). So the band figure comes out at 46.8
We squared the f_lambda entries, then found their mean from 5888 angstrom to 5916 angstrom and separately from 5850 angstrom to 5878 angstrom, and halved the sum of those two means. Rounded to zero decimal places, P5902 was 633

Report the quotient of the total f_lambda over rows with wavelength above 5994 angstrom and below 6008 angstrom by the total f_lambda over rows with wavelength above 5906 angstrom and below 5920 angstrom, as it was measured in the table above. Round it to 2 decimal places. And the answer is 1.06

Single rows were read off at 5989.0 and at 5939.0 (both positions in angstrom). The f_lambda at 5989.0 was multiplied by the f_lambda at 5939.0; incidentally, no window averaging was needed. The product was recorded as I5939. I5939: 648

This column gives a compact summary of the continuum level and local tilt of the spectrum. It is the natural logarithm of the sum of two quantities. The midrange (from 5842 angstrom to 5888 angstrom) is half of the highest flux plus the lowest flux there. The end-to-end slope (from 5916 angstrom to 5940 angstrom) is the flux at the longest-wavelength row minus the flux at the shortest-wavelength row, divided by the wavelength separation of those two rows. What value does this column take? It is 3.18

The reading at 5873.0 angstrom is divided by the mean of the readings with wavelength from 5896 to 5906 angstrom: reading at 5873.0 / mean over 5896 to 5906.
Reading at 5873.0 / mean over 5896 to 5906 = 1.11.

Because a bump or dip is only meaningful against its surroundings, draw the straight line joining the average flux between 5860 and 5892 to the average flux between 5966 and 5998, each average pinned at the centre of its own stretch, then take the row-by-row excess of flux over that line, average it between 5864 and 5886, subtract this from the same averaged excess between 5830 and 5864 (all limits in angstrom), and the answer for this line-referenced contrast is 0.40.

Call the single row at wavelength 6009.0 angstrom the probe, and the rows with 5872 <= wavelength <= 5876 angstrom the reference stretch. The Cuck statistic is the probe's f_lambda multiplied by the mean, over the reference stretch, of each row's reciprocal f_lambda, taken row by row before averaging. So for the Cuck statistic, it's 0.96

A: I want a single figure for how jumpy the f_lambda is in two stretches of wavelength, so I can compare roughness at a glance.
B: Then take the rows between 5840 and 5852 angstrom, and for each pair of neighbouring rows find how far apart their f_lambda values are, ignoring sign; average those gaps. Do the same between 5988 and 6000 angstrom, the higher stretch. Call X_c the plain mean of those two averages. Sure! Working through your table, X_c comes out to 2.7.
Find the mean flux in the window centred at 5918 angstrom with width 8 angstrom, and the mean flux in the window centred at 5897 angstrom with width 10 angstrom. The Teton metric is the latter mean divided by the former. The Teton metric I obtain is 0.928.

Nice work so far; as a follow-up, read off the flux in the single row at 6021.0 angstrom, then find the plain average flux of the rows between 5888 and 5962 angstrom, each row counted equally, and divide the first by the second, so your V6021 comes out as 0.94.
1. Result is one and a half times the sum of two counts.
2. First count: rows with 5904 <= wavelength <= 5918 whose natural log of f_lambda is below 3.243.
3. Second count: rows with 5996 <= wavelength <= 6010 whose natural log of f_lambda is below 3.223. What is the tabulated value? 9.0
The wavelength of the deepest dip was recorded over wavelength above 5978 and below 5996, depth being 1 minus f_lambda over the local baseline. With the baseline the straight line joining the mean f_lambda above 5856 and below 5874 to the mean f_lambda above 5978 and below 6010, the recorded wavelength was 5987.0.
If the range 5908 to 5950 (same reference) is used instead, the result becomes 5909.0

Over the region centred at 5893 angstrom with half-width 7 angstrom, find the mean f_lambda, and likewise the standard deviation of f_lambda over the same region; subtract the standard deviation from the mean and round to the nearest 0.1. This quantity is 21.5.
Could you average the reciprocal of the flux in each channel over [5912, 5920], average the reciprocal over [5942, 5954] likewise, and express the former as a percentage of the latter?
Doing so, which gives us 101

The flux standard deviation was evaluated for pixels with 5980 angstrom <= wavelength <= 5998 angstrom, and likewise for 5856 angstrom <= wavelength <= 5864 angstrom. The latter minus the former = -1.0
